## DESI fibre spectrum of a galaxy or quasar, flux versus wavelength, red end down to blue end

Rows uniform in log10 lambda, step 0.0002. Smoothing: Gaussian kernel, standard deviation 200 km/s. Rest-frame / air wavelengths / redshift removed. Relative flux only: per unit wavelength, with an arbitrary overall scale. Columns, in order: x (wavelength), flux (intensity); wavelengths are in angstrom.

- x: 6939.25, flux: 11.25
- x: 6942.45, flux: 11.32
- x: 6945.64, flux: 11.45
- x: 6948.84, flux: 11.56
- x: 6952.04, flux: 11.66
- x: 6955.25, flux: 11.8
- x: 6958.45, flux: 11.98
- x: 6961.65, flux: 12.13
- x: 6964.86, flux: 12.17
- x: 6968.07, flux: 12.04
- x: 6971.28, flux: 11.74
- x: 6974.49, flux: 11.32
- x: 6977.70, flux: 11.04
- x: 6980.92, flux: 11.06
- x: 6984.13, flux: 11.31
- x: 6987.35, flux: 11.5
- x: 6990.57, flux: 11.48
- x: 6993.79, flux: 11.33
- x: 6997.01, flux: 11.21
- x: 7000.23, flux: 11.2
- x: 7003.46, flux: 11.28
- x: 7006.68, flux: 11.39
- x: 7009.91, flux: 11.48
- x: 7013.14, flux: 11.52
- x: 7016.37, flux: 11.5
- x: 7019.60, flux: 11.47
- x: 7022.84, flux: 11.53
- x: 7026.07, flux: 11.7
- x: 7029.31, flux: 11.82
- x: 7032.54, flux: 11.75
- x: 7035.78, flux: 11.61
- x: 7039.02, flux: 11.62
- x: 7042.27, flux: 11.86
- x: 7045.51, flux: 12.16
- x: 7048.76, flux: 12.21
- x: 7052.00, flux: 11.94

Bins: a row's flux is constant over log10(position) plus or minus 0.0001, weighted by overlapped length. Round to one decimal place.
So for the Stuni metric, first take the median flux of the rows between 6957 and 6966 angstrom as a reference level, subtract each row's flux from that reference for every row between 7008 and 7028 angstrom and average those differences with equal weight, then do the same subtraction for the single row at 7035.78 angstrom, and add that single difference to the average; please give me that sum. 1.1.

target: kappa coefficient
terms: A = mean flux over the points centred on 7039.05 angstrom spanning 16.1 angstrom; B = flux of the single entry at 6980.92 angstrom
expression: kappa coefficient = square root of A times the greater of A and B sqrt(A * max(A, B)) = 11.8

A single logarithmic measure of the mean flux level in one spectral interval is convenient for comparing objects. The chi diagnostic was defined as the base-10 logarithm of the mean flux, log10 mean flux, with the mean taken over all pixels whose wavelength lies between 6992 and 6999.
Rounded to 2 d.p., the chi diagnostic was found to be 1.05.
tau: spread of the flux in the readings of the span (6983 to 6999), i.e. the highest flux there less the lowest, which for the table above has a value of 0.29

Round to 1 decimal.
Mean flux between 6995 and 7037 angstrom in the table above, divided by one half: 23.0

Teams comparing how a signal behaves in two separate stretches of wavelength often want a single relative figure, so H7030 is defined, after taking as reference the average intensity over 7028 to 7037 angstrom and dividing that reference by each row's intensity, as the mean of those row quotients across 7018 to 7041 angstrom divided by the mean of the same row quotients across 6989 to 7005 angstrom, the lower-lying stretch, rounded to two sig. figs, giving 0.97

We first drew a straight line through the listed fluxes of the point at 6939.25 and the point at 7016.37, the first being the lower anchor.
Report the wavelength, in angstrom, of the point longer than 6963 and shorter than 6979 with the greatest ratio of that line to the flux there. 6977.70 angstrom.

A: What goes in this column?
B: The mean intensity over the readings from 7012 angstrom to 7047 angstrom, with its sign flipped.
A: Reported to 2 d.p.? -11.69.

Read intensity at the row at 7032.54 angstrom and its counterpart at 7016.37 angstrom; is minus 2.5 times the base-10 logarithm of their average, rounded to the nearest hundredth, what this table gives -2.66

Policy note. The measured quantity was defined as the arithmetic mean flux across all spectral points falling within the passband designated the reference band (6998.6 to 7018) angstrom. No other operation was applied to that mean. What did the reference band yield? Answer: 11.4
